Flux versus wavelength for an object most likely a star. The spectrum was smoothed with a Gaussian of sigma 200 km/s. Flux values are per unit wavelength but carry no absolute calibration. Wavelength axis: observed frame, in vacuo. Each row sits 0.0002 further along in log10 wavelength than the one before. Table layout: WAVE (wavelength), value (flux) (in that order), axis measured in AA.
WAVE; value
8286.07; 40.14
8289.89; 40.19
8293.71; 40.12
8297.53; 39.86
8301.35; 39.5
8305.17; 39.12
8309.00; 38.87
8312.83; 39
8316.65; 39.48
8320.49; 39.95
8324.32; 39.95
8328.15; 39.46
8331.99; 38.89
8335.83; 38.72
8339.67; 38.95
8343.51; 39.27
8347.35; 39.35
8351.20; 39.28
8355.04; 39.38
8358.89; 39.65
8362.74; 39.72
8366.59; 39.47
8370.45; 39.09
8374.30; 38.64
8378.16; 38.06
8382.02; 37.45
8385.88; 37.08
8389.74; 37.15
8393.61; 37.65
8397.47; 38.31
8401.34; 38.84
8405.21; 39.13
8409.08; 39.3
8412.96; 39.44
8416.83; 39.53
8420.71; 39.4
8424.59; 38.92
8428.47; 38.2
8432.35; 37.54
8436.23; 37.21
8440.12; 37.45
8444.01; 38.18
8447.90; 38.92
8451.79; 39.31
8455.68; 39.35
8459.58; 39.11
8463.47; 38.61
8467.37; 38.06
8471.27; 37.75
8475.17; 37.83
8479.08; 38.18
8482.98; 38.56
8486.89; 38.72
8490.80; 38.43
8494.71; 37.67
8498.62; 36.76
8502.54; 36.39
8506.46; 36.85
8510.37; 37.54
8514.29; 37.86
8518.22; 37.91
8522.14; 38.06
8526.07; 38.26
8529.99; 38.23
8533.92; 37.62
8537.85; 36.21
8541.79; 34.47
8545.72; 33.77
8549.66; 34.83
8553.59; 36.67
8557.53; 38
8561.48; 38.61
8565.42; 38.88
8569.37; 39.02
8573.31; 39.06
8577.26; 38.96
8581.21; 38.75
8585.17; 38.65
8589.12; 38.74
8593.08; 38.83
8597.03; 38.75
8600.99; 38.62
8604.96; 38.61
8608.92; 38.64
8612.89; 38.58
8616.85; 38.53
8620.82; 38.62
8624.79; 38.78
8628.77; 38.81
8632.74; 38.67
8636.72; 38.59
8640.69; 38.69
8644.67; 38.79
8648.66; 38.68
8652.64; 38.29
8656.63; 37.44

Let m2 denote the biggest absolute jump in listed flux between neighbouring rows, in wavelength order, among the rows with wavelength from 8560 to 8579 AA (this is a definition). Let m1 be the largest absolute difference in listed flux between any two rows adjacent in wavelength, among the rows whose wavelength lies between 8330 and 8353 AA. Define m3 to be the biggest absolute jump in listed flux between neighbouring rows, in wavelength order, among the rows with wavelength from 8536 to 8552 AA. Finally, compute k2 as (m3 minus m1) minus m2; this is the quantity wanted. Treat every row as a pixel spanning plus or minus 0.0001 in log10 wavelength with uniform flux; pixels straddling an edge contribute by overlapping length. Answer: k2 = 1.15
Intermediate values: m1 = 0.32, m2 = 0.27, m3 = 1.74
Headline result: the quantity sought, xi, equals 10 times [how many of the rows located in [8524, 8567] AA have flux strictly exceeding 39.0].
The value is 0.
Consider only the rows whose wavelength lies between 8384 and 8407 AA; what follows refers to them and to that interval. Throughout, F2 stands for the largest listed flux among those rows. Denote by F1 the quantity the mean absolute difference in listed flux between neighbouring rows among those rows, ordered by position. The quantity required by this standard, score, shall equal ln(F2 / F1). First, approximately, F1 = 0.41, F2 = 39.13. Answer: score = 4.6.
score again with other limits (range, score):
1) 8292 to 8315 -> 5.0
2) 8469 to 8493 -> 5.0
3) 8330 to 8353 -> 5.4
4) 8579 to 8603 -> 6.0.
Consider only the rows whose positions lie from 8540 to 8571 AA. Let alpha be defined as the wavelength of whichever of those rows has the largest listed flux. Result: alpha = 8569.37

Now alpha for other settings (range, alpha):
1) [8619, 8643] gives 8628.77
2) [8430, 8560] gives 8455.68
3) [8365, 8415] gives 8366.59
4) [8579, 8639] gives 8593.08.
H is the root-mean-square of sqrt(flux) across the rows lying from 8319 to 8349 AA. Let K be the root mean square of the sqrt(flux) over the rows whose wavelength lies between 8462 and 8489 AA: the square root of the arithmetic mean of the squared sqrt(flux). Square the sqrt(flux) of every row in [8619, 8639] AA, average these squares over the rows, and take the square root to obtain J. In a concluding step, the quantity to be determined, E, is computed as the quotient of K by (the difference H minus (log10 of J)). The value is 1.129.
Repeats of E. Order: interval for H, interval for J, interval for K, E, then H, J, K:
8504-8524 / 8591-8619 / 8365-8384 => 1.162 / 6.14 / 6.22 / 6.21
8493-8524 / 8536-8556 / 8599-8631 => 1.164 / 6.11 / 5.93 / 6.22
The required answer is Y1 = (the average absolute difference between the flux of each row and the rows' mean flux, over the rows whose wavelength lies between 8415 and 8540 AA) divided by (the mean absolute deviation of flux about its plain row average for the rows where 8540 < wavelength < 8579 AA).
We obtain 0.4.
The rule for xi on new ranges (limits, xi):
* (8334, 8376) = 80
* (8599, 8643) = 0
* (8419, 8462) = 40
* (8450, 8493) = 30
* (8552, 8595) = 20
